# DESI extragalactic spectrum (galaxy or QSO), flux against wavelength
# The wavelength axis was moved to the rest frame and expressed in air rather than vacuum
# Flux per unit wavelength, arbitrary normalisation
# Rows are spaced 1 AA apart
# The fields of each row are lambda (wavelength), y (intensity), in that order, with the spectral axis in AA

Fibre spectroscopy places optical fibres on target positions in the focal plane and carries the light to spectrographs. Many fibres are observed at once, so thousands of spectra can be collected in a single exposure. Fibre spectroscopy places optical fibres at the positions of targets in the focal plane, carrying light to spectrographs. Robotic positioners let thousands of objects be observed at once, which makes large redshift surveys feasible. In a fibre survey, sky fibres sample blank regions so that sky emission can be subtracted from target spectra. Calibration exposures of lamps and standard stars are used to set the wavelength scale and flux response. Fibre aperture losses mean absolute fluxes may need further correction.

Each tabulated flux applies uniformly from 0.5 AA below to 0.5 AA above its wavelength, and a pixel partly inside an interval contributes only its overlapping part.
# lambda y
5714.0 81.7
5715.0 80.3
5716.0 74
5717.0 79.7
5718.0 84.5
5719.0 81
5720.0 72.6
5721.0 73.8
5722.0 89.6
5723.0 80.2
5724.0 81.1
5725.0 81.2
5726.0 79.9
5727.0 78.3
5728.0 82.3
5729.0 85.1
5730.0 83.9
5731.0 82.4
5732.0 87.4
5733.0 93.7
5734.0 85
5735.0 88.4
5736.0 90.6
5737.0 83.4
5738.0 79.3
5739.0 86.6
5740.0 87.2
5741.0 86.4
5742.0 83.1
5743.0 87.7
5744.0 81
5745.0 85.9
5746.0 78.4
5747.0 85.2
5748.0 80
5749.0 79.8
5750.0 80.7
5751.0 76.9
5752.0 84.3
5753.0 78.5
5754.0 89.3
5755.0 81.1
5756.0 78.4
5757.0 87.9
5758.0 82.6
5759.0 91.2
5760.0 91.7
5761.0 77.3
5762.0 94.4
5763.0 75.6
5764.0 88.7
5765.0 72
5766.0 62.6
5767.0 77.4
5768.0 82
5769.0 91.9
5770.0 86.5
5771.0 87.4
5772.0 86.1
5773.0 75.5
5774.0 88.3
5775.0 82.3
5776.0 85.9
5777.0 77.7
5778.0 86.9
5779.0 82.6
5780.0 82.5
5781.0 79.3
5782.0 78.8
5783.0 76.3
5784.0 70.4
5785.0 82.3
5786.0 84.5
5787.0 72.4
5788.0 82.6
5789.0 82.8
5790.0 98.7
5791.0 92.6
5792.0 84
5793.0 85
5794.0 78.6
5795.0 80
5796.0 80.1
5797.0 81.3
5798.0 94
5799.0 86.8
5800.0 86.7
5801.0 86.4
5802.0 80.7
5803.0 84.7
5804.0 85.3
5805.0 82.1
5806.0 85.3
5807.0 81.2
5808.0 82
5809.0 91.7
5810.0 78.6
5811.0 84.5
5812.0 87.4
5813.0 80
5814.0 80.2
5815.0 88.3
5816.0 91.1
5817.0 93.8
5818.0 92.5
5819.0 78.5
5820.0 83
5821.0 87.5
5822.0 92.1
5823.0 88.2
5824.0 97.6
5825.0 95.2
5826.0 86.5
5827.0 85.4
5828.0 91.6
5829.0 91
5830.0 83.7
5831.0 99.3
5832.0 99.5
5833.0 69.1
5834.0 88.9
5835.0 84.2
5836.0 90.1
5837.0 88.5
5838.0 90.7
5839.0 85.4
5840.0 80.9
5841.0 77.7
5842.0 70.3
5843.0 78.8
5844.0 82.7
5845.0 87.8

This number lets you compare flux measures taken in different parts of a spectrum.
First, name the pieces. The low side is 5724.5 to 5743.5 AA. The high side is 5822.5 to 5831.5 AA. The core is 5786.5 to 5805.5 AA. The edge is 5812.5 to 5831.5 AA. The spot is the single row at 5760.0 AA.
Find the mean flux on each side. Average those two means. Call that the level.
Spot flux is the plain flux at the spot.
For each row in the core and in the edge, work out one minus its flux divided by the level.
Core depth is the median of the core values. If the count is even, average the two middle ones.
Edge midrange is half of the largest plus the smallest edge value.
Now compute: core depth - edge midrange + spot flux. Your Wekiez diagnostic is 91.8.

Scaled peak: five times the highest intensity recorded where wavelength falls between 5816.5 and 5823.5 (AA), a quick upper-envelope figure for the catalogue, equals 469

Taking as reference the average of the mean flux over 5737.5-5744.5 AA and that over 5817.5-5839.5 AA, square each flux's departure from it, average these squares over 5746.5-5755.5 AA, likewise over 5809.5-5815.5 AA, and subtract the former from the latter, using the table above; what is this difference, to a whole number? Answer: -10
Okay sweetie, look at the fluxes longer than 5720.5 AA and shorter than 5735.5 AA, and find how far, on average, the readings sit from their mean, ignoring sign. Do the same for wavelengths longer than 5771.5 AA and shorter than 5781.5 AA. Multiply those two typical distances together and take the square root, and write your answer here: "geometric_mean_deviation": 3.5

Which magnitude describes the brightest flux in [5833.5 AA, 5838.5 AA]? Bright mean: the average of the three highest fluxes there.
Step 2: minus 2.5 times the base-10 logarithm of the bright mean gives -4.88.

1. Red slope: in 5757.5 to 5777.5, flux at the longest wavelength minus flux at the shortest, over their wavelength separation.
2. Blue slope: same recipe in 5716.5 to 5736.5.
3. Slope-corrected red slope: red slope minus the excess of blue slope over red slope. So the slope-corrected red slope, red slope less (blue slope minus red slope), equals -1.1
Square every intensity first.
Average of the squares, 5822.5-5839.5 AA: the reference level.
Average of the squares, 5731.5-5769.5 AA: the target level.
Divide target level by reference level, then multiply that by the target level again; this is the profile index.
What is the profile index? 6160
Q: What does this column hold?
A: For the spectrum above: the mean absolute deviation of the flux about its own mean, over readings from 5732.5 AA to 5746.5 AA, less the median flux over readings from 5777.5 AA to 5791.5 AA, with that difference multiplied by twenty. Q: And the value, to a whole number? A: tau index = -1586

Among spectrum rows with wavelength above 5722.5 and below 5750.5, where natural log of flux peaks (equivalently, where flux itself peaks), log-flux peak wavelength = 5733.0 AA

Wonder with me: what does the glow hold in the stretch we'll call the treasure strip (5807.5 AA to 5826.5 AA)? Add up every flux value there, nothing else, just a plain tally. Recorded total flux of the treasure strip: 1659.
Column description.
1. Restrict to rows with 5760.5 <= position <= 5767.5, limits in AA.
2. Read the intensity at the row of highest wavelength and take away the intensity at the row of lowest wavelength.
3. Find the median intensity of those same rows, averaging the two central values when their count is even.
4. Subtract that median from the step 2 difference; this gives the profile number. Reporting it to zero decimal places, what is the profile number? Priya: -77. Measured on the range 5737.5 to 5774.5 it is -74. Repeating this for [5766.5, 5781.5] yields -81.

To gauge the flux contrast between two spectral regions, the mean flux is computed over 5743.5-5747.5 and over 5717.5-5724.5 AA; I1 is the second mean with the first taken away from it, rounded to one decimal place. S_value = -2.2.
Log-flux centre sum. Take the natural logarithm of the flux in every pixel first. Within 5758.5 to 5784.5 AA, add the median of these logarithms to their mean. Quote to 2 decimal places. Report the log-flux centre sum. 8.81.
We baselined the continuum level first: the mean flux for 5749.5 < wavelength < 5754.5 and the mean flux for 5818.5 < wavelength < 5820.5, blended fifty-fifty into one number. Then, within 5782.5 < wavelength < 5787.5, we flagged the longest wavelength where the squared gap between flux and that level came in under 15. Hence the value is 5786.0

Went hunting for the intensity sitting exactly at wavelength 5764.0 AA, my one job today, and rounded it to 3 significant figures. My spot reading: 88.7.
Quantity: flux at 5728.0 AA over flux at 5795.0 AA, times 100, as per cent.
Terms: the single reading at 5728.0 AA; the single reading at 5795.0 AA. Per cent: 103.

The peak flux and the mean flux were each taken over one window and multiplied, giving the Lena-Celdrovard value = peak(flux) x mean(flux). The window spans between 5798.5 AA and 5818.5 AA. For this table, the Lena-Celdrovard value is 8017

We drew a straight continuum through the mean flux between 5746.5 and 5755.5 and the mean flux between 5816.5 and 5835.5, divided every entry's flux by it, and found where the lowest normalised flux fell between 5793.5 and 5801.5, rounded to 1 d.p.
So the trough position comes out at 5794.0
